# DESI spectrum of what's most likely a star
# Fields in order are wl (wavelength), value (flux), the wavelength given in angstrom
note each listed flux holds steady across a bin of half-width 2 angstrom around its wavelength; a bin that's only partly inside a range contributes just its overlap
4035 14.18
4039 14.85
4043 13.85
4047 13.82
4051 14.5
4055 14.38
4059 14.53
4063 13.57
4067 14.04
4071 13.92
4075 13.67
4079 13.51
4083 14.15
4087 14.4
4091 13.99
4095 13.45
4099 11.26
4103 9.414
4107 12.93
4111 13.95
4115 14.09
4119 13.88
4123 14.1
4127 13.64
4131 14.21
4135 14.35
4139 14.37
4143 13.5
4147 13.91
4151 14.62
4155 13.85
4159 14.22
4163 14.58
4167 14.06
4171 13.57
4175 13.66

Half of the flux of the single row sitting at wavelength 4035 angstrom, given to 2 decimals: 7.09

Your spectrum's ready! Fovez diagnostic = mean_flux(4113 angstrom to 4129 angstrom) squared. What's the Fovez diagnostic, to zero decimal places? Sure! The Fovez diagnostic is 194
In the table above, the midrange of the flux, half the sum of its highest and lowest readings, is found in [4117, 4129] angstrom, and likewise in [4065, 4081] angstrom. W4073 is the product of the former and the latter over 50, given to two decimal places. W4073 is 3.82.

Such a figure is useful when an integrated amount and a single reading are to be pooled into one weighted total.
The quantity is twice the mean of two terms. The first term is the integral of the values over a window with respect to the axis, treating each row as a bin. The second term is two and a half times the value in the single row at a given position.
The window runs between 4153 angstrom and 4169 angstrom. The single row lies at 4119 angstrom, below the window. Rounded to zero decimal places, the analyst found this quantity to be 262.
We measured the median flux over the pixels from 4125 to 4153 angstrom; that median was 14.2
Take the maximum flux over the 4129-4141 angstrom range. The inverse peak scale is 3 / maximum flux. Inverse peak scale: 0.209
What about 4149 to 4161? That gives 0.205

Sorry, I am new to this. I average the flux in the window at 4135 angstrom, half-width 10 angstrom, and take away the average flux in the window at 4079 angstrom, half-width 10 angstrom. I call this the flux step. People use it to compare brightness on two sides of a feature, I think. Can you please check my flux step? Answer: 0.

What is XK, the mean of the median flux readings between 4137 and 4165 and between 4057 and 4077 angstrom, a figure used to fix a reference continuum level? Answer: 14.1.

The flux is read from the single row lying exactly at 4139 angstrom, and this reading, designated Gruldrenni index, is 14.37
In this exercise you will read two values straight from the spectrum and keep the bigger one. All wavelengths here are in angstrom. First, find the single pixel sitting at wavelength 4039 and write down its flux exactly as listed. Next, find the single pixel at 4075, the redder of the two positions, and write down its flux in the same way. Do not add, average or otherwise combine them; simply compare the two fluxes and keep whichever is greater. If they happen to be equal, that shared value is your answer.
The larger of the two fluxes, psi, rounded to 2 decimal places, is 14.85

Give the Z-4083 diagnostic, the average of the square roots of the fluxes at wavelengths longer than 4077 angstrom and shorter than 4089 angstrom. 3.74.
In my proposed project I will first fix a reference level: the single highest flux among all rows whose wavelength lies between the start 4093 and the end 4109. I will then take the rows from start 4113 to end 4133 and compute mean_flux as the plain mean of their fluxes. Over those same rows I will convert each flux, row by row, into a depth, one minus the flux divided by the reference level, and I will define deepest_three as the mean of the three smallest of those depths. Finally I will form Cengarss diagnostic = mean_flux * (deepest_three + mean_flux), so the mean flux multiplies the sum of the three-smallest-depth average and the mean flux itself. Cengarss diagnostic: 195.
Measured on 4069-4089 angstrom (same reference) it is 193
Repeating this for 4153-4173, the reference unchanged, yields 197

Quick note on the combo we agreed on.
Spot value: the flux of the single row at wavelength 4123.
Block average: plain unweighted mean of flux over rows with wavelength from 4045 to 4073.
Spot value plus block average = 28.2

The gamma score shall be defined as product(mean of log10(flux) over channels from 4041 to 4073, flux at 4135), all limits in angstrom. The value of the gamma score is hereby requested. 16.5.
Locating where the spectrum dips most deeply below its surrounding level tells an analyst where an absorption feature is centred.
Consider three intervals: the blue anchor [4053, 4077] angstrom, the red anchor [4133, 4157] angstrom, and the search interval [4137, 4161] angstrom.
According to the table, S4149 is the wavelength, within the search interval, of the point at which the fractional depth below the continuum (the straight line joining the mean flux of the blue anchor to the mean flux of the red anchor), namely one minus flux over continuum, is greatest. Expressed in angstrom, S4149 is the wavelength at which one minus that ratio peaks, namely 4143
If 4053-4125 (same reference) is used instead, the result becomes 4103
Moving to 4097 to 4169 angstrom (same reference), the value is 4103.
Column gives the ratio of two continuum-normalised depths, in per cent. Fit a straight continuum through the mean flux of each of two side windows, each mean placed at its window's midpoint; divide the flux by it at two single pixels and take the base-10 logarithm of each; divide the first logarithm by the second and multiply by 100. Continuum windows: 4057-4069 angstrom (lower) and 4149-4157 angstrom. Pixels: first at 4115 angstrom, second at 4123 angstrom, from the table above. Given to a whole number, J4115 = 91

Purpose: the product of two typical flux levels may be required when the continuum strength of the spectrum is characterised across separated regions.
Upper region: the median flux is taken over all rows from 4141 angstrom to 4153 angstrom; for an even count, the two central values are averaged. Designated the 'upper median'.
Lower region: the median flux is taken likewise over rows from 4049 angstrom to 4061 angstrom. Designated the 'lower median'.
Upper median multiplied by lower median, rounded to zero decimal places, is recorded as 202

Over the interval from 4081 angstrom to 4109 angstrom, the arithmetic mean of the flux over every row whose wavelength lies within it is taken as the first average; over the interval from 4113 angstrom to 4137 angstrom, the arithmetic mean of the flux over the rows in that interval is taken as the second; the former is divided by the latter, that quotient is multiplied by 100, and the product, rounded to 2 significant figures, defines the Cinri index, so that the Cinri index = 91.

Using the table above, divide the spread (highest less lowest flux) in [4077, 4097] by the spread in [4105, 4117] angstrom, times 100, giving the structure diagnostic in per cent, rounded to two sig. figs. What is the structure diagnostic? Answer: 82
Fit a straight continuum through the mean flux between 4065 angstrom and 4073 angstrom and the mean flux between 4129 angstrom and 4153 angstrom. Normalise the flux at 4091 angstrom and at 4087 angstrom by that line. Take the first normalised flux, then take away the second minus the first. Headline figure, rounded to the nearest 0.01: 0.97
